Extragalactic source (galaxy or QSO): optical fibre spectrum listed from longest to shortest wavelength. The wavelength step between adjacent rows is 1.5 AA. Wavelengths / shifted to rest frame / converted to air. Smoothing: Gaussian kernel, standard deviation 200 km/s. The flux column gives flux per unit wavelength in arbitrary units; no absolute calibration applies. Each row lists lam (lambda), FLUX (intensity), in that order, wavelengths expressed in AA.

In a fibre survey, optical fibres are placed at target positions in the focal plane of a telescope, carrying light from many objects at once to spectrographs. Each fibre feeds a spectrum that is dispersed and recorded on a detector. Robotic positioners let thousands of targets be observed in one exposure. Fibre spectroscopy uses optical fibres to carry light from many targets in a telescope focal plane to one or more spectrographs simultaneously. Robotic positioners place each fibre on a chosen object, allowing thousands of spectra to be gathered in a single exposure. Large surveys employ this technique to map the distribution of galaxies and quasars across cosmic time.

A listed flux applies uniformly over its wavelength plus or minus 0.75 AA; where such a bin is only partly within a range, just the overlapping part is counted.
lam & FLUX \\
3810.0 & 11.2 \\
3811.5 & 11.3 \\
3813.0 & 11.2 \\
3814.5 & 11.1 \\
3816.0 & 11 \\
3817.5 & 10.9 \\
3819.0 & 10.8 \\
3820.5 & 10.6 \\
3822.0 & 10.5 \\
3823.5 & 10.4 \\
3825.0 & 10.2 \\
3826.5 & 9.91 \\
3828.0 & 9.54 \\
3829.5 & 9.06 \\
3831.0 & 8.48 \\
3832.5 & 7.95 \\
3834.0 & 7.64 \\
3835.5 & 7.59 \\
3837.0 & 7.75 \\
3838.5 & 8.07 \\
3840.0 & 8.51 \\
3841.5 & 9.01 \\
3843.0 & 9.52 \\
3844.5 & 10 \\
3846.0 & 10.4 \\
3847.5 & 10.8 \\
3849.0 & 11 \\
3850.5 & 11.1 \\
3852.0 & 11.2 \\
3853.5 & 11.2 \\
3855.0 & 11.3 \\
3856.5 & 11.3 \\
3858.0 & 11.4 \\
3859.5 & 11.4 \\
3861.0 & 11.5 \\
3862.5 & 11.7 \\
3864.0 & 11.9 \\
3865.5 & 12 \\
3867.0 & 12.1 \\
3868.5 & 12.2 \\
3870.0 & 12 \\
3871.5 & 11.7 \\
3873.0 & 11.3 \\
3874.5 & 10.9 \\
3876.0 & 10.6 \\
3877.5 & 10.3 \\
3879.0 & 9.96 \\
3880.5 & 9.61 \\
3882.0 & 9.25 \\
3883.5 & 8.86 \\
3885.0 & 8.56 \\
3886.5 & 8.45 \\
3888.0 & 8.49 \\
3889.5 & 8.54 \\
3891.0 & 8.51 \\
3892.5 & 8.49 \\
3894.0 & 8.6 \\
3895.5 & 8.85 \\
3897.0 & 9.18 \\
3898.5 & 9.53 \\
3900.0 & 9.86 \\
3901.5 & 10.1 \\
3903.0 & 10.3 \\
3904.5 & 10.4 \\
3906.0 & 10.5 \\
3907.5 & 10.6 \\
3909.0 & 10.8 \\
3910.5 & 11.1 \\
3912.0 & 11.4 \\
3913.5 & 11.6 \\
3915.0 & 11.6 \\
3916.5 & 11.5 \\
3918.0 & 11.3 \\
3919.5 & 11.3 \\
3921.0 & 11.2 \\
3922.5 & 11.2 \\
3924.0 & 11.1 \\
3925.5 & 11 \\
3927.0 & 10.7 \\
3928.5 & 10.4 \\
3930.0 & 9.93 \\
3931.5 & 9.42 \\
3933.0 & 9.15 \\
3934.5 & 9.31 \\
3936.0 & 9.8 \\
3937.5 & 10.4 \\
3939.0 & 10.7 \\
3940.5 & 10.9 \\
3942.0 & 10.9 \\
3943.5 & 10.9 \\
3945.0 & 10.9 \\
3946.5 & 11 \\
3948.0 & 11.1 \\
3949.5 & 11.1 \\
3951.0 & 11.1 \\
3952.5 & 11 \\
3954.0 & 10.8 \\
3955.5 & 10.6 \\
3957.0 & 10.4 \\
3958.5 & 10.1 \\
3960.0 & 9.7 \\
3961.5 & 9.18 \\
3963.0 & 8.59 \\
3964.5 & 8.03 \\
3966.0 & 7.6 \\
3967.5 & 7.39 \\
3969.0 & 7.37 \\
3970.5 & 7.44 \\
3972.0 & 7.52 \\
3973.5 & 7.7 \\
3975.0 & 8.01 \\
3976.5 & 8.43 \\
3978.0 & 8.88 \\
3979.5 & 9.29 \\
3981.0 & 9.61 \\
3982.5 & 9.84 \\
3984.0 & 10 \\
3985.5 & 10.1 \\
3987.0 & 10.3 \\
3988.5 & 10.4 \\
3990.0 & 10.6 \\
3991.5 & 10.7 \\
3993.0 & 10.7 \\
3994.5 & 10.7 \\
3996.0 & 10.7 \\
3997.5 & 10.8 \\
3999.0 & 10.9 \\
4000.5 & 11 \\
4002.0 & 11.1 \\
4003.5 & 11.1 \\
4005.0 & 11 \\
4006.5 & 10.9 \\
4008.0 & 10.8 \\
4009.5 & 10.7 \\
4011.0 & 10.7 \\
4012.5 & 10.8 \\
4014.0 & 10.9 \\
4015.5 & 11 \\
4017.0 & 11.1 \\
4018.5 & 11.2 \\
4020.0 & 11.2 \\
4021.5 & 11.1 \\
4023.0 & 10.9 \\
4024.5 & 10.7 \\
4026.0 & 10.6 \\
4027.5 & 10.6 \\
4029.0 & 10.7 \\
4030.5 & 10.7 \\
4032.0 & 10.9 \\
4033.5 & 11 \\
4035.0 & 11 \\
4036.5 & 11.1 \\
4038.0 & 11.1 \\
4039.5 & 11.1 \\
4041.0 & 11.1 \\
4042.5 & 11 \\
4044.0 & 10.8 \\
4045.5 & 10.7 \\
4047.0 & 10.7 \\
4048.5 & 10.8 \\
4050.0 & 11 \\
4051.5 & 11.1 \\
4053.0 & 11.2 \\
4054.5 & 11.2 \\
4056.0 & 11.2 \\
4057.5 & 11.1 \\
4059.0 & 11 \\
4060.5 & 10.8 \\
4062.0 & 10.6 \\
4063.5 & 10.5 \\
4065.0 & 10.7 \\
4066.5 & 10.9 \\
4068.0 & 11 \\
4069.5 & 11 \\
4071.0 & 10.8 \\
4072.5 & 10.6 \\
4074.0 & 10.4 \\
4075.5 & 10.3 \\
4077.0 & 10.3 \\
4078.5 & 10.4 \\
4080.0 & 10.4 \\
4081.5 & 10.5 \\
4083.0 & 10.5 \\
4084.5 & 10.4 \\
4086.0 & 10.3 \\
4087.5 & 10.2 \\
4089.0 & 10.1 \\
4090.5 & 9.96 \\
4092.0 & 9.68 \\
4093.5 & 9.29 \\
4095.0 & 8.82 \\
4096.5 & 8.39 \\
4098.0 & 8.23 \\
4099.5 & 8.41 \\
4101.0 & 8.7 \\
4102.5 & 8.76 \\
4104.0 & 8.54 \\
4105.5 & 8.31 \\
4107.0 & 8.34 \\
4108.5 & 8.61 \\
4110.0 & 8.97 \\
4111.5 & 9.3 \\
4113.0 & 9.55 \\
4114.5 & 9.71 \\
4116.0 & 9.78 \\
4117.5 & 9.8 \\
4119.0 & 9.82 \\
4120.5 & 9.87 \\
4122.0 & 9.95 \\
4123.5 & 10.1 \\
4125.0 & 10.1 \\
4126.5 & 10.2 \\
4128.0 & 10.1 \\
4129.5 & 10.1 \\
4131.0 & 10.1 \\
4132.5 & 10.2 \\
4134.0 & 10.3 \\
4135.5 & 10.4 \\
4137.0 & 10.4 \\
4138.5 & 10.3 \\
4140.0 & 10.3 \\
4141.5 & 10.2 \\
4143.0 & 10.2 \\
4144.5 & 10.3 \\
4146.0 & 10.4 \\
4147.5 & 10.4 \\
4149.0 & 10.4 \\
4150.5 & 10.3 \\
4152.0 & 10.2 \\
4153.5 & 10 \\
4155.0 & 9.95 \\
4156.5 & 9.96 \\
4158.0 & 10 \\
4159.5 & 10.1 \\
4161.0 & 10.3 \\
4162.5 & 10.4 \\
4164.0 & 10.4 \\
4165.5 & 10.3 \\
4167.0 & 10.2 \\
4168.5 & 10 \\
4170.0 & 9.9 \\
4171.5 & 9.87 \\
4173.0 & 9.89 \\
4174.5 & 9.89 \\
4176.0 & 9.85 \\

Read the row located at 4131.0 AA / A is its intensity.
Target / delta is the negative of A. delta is -10.1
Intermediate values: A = 10.1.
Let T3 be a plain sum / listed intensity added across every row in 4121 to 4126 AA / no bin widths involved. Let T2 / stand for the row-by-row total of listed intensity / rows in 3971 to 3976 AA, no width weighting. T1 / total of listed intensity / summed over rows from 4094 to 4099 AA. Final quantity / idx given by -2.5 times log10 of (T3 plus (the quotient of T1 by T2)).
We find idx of -3.74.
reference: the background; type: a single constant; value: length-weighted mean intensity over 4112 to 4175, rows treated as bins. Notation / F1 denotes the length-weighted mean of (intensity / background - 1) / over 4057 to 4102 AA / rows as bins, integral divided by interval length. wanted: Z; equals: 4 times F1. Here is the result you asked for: 0.01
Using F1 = 0.00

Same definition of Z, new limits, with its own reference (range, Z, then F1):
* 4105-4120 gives -0.34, -0.09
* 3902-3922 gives 0.37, 0.09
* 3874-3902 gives -0.33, -0.08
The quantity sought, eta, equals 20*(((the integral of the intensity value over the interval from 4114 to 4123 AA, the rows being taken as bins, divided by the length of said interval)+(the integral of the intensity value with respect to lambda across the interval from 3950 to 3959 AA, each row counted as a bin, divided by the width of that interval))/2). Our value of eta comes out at 205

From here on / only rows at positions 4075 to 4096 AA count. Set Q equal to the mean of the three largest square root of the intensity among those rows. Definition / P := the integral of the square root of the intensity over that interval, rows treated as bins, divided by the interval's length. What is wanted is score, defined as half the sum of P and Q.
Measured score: 3.20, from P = 3.17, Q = 3.24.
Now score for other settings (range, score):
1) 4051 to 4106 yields 3.26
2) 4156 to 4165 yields 3.21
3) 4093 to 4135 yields 3.13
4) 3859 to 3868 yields 3.45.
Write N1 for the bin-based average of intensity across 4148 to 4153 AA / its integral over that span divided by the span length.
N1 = 10.3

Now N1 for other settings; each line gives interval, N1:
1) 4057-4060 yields 11.0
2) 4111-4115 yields 9.5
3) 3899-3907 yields 10.2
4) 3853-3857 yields 11.3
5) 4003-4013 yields 10.9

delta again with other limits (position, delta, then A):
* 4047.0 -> -10.7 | 10.7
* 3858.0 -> -11.4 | 11.4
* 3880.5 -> -9.6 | 9.61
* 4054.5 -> -11.2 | 11.2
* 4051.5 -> -11.1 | 11.1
